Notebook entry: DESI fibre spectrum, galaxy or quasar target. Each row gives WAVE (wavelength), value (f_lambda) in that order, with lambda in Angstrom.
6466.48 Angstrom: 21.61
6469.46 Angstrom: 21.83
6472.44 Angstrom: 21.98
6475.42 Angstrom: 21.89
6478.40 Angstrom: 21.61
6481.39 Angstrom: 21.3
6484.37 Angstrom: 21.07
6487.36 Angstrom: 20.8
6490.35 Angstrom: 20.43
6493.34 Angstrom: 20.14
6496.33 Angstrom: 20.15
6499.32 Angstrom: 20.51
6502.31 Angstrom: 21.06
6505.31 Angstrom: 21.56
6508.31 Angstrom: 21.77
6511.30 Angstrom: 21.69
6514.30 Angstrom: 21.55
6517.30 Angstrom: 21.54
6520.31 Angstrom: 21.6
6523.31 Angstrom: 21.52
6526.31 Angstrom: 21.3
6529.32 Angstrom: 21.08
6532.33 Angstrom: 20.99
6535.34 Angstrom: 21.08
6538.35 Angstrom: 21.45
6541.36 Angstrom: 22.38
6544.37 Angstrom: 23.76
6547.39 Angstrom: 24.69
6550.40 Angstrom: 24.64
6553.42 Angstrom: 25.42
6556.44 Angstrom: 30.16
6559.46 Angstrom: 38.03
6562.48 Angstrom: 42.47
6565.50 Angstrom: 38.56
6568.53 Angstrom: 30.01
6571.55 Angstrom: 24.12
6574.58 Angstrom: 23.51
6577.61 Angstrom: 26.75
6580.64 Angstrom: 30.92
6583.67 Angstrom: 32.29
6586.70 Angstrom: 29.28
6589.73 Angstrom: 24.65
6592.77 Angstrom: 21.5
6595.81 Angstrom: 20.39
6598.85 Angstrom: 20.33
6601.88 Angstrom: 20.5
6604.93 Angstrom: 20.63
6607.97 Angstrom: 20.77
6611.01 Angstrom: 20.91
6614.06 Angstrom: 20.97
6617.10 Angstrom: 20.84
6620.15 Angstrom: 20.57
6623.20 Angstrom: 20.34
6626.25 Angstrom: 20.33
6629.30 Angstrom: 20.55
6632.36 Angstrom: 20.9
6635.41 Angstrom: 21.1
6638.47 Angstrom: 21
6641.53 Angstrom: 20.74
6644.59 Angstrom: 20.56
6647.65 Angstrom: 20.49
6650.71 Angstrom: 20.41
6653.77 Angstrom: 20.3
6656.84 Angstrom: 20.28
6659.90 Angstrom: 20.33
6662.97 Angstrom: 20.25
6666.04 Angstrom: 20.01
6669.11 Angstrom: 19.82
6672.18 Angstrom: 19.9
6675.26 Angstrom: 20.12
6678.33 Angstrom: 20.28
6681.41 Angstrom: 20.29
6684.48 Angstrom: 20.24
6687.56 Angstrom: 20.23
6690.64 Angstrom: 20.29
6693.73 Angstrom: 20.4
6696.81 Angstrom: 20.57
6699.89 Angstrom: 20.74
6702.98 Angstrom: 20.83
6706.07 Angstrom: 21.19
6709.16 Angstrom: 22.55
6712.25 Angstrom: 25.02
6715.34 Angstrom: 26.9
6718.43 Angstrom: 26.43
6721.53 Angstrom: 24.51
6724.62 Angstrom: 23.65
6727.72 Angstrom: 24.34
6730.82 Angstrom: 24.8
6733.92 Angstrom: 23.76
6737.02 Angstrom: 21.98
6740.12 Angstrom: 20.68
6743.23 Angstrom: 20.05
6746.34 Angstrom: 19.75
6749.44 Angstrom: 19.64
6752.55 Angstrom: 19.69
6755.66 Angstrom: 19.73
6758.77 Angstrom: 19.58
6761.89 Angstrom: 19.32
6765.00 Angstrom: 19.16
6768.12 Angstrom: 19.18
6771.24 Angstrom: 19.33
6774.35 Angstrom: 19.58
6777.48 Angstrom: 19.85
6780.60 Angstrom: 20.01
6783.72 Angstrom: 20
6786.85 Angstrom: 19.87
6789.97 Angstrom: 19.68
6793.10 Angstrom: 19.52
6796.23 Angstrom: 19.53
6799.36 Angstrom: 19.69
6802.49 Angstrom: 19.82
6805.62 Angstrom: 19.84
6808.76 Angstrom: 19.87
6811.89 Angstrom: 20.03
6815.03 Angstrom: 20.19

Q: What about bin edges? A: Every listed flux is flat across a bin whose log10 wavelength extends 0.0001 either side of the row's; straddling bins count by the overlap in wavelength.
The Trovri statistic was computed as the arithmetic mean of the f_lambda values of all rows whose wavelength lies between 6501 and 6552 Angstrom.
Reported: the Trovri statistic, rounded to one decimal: 22.0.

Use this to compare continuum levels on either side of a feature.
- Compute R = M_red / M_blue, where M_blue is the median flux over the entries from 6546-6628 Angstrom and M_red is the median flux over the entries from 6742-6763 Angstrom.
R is 0.82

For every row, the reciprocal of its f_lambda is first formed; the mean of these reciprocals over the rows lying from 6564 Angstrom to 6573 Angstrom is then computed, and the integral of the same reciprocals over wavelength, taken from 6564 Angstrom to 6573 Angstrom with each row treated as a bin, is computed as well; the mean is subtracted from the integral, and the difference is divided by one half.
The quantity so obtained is 0.54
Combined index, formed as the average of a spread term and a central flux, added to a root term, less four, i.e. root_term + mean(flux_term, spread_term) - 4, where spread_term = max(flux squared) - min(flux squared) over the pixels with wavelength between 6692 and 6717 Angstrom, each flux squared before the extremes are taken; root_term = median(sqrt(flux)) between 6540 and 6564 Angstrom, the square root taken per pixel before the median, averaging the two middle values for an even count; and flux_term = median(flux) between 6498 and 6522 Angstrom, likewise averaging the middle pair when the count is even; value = 166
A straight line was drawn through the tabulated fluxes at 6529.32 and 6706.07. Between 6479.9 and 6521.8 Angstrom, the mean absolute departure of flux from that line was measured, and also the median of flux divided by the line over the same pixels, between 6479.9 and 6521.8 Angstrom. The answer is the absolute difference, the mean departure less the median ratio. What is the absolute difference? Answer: 0.5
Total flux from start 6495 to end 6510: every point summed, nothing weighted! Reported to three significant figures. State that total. 105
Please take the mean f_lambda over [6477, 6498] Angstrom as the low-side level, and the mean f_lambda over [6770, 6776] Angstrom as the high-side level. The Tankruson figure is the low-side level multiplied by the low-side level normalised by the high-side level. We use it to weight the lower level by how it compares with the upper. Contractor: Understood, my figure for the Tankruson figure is 22.2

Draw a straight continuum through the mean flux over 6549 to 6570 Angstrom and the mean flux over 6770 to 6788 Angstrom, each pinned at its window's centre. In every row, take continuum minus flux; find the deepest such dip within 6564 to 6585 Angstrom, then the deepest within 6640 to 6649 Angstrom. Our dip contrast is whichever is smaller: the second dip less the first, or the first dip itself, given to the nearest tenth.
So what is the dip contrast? -1.2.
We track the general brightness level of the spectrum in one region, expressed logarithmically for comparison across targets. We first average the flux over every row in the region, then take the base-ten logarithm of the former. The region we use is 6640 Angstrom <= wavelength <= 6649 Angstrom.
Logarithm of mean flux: 1.31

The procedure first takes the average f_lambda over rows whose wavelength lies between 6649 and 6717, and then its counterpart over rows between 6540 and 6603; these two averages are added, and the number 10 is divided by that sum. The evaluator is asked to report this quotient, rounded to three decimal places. 0.207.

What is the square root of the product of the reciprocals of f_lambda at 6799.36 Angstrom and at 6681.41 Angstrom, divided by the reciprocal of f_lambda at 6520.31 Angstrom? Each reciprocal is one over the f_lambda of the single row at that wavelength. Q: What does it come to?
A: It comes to 1.08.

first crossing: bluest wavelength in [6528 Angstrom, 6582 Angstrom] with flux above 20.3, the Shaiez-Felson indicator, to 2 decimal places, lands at 6529.32 Angstrom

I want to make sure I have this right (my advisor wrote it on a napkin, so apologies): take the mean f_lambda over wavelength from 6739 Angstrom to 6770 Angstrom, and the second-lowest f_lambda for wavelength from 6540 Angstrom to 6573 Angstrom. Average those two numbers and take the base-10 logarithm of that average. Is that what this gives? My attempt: 1.337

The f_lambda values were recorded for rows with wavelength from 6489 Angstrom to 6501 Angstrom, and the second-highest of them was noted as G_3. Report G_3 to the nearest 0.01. 20.43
